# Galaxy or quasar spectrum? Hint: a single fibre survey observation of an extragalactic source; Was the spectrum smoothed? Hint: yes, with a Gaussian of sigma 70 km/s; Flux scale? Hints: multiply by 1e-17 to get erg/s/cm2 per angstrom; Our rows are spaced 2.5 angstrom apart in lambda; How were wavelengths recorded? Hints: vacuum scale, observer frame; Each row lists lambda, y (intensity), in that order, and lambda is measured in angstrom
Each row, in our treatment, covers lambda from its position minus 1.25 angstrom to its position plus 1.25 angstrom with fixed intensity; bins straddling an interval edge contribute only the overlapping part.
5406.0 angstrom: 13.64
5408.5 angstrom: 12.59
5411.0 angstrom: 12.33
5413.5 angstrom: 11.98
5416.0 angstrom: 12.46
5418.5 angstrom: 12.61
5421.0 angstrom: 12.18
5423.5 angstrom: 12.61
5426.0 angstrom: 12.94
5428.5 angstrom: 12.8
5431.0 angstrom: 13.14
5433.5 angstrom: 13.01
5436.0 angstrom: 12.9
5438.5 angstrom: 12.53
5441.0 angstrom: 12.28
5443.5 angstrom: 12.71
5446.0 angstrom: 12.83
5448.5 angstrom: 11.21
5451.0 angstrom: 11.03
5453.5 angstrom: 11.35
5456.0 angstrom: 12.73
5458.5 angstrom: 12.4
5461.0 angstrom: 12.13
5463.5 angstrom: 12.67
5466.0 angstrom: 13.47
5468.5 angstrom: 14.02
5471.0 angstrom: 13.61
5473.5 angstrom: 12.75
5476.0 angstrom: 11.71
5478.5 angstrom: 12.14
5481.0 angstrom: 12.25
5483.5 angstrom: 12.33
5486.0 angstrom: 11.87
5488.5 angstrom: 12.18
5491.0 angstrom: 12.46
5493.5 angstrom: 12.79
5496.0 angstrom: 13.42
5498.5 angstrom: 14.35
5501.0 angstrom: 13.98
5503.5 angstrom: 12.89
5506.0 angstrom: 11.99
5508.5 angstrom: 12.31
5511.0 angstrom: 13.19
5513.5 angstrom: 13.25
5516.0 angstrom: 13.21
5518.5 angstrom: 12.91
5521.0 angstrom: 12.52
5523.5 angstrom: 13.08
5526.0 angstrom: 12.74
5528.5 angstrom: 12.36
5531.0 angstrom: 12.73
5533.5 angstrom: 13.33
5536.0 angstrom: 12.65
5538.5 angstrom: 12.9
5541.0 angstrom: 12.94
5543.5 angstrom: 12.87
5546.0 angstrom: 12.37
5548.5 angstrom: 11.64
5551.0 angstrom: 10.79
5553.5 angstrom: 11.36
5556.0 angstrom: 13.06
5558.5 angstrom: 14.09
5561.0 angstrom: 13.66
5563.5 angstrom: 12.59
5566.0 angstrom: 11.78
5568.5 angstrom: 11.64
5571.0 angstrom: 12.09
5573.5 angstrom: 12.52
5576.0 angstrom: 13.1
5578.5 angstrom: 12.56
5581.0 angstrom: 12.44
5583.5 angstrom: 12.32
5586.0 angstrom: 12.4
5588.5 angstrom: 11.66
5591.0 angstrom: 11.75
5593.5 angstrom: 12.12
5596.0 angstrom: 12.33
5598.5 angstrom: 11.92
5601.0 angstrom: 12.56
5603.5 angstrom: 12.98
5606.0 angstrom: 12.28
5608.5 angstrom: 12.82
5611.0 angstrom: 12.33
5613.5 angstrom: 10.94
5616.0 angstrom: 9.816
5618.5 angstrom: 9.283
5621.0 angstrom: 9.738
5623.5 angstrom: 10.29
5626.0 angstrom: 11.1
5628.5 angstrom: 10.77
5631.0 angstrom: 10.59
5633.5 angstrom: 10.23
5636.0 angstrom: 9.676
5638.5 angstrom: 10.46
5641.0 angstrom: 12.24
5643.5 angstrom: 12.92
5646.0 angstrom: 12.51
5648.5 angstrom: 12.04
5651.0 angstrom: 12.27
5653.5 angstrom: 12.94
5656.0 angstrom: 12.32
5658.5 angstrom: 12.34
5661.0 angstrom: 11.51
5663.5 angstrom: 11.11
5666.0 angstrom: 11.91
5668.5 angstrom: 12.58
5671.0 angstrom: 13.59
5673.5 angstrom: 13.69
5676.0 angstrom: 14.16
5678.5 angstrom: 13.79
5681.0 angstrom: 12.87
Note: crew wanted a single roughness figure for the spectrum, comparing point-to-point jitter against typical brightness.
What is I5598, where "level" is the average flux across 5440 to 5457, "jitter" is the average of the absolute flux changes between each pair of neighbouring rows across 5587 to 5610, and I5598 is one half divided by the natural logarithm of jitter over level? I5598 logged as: -0.15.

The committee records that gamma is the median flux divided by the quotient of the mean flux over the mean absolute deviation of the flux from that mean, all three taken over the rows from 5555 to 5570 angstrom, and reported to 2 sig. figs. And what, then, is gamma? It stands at 0.80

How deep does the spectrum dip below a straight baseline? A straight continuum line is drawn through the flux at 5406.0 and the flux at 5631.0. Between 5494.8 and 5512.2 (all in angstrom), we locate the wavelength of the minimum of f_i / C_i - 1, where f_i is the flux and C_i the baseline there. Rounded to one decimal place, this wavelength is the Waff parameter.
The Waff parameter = 5506.0 angstrom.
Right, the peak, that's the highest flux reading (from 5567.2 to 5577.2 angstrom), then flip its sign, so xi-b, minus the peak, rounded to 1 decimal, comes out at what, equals -13.1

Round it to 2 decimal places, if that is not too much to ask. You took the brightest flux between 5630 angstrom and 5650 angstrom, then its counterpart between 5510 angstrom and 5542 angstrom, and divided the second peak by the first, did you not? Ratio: 1.03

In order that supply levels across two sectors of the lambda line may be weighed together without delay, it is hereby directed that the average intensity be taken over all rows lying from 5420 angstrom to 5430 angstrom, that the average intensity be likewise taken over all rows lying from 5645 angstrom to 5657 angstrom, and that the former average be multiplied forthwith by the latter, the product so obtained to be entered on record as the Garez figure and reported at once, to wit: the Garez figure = 157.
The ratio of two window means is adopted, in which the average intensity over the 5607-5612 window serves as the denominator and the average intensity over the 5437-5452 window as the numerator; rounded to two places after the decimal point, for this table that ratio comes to 0.96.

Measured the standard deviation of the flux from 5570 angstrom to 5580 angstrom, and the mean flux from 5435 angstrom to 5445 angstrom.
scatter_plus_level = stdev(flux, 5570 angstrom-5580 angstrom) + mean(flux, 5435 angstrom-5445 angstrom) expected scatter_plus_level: 13.0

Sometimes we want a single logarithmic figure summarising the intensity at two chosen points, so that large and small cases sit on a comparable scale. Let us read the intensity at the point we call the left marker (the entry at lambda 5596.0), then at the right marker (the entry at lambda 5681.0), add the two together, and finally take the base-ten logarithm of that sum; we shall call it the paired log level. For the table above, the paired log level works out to 1.40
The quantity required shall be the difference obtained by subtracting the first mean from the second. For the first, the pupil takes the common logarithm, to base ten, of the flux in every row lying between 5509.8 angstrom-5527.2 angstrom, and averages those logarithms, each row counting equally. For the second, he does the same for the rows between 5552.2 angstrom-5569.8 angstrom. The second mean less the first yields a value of -0.01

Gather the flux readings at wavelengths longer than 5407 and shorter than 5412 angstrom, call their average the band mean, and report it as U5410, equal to 12.5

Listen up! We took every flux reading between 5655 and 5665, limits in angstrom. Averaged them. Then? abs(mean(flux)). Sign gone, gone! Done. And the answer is 11.8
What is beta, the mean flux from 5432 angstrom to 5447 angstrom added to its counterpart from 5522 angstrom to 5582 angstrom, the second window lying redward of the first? 25.3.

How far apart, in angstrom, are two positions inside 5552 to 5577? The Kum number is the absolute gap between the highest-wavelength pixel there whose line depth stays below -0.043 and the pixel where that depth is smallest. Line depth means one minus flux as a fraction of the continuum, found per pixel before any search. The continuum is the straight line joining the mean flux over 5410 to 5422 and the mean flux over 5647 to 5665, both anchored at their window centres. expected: 17.5 angstrom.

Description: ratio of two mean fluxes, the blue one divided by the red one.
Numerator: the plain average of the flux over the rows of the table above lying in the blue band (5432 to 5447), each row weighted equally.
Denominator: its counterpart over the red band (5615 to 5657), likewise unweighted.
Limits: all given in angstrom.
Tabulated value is 1.142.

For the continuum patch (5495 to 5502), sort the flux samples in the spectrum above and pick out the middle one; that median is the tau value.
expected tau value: 14.0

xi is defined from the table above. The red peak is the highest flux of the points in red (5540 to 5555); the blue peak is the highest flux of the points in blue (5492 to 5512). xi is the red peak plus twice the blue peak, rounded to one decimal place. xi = 41.6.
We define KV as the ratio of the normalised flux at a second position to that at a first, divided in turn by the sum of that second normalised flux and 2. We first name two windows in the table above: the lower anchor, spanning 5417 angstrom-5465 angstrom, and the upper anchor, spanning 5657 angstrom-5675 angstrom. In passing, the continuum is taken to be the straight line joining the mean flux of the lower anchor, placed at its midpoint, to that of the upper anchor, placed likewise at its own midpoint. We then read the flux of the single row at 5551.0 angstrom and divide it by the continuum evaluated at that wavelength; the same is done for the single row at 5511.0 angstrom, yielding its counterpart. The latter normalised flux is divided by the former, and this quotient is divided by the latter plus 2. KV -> 0.40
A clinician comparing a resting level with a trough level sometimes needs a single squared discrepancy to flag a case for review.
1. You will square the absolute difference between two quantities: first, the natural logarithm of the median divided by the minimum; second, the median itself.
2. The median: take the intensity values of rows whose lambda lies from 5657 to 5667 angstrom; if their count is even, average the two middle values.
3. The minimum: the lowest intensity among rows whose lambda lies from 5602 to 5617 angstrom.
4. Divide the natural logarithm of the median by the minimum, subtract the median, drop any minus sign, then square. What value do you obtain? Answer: 131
